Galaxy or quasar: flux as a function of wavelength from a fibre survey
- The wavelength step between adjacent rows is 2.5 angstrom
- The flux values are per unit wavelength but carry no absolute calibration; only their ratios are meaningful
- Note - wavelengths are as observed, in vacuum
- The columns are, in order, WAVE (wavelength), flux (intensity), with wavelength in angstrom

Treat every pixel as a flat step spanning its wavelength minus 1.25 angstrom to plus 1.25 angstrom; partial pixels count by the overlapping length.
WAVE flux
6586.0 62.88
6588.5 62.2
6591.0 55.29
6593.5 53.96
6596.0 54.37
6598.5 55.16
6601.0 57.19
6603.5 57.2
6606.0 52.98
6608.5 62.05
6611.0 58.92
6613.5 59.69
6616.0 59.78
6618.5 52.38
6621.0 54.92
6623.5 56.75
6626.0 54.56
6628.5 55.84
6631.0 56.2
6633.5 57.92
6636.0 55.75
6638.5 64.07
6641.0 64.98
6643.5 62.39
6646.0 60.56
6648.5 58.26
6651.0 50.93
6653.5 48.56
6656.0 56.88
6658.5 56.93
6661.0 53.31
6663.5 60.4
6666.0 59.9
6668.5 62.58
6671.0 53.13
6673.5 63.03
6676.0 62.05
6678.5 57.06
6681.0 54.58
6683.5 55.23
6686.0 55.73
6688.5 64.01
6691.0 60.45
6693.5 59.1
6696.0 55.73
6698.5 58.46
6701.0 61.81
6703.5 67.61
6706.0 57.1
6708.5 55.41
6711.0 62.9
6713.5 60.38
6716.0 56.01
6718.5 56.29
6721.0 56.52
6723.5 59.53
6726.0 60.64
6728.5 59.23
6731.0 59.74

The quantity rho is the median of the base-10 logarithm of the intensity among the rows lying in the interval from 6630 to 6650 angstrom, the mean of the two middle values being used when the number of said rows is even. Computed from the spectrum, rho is 1.774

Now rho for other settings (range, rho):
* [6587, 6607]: 1.742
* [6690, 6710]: 1.769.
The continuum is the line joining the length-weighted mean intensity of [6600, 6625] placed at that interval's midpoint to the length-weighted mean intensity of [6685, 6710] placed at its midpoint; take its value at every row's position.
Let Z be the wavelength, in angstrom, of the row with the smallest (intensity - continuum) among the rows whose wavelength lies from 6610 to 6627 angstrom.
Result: 6618.5 angstrom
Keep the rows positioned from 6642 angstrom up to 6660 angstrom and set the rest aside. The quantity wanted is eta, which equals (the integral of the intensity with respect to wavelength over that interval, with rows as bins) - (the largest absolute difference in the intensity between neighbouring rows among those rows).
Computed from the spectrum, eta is 1008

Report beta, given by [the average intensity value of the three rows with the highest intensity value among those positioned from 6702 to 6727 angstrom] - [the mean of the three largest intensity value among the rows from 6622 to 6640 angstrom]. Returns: 4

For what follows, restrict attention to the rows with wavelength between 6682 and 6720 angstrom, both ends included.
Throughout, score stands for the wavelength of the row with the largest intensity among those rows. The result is 6703.5 angstrom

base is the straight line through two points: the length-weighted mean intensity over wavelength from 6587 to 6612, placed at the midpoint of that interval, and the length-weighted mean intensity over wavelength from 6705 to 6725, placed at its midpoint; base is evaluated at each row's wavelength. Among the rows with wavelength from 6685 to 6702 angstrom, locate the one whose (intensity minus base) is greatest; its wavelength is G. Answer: 6688.5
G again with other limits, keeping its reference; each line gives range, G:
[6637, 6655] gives 6641.0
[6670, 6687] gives 6673.5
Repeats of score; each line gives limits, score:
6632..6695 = 6641.0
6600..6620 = 6608.5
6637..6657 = 6641.0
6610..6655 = 6641.0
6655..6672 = 6668.5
